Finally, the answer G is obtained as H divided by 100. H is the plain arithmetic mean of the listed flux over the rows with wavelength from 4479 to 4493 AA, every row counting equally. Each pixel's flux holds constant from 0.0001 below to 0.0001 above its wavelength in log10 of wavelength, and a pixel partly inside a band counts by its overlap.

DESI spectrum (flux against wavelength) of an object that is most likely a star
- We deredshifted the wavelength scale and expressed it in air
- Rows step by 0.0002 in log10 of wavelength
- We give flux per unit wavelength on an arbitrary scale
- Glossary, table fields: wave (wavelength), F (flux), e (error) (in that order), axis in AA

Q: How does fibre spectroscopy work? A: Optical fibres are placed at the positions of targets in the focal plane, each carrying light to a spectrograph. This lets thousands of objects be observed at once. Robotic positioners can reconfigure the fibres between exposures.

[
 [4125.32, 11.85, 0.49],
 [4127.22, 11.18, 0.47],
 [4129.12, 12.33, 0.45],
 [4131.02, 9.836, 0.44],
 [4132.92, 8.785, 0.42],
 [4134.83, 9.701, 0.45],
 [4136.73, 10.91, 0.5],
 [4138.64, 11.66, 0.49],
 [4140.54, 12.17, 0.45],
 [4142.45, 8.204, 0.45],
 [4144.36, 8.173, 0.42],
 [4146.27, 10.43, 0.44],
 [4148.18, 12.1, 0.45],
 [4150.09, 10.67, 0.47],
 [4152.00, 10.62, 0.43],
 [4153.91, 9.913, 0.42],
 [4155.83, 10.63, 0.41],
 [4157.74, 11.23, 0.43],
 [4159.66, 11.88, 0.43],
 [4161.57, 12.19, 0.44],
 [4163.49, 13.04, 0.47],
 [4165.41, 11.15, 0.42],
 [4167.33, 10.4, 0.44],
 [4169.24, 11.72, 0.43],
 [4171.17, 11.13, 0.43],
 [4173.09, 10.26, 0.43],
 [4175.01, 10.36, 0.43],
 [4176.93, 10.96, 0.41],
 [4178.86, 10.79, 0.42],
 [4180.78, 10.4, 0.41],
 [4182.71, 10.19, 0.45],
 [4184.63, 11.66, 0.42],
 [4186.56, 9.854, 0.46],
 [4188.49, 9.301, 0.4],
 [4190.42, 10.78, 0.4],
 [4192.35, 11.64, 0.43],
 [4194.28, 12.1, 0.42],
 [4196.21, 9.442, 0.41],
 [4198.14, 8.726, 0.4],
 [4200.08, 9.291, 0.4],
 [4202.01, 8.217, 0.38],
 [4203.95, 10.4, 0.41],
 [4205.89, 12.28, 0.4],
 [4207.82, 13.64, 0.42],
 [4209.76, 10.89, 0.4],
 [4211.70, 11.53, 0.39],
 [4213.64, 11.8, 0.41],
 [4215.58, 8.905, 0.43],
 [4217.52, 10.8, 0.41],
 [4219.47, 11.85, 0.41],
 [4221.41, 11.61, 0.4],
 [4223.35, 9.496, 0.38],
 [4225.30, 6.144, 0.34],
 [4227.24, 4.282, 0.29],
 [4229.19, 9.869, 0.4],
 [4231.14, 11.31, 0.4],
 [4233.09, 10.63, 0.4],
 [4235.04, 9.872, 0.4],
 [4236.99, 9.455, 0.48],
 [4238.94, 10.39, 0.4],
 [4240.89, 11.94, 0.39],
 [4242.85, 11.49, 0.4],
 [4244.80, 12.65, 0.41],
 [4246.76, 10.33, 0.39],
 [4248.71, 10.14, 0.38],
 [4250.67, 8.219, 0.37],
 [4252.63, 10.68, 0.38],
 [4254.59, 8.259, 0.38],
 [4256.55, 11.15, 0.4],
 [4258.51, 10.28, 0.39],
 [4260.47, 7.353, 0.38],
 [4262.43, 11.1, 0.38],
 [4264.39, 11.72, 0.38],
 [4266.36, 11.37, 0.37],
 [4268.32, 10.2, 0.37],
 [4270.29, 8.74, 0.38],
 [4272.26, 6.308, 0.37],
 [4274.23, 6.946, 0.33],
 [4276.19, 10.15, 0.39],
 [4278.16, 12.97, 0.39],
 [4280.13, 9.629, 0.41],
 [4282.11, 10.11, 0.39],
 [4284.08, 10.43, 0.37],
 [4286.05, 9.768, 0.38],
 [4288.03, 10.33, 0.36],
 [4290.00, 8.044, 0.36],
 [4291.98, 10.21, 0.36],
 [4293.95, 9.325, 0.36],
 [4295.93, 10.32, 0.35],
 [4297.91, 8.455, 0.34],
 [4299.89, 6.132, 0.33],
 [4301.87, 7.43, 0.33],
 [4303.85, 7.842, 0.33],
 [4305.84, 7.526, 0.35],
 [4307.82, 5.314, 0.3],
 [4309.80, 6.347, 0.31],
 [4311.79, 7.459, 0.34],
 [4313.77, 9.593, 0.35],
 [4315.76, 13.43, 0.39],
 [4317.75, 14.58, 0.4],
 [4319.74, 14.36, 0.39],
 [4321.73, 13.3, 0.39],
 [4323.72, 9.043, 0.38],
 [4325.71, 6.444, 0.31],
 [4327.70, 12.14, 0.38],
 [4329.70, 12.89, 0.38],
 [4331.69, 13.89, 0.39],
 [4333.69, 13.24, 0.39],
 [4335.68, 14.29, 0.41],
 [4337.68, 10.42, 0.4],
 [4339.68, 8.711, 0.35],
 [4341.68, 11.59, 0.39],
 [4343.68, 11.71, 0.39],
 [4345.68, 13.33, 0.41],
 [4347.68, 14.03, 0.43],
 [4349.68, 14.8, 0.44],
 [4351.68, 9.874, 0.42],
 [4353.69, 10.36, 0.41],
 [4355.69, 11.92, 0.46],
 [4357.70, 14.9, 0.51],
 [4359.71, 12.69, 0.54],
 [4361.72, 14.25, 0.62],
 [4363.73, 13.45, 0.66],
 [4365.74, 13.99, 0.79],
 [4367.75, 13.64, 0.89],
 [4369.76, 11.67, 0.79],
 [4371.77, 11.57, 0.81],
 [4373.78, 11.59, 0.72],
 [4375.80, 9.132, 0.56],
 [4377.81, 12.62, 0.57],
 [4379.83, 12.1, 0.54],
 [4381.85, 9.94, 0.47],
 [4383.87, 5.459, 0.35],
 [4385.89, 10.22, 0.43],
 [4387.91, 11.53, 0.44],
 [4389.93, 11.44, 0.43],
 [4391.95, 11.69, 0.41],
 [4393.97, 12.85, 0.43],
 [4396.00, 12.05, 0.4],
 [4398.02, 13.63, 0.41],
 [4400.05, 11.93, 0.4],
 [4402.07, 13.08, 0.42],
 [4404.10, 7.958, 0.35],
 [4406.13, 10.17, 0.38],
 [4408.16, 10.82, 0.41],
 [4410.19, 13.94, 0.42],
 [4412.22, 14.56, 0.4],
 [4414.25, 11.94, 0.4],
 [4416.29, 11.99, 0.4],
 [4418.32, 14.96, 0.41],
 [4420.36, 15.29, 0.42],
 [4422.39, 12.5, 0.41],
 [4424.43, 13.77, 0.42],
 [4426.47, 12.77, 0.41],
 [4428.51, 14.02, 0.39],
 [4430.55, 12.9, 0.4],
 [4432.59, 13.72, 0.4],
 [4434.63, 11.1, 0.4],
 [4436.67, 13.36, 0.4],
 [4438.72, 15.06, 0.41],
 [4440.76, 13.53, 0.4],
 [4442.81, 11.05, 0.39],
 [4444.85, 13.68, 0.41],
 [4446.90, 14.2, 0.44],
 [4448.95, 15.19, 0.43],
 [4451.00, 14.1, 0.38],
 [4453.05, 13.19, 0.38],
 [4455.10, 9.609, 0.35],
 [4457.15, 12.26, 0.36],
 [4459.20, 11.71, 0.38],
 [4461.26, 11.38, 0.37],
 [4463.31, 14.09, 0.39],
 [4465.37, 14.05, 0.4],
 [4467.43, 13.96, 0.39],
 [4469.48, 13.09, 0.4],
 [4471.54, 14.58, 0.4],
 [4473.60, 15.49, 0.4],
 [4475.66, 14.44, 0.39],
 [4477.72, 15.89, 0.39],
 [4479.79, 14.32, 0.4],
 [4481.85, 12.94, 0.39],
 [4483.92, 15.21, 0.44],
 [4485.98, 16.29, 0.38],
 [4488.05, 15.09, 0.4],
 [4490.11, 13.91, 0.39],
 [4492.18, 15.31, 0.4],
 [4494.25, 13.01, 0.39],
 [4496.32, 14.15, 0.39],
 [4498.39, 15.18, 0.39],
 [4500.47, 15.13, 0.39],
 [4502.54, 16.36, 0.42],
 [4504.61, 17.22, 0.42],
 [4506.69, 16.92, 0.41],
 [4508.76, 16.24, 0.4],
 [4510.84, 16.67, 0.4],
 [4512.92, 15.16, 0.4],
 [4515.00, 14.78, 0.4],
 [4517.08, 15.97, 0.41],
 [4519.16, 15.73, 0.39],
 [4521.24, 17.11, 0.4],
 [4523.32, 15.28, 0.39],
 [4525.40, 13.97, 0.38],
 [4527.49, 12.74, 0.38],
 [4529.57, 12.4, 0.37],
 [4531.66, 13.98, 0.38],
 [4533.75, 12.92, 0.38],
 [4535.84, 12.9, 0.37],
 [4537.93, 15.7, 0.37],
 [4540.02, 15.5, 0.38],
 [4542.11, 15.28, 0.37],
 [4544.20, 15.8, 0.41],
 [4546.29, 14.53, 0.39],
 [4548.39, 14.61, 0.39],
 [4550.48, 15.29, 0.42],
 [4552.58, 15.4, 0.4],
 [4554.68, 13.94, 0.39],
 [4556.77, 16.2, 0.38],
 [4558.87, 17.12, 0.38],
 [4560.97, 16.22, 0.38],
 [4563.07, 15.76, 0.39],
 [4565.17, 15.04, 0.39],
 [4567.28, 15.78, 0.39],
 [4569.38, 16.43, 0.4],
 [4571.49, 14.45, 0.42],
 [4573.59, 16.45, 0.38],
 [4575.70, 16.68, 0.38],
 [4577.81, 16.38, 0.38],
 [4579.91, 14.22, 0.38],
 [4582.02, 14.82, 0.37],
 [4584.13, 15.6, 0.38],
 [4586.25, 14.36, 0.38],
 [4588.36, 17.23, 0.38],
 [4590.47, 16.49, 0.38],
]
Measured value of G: 0.147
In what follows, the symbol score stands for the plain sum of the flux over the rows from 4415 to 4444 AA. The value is 186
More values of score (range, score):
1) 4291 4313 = 86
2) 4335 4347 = 70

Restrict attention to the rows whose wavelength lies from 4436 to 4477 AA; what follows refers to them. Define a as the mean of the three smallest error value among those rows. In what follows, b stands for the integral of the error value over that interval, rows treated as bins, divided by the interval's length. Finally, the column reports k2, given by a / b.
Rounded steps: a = 0.360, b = 0.393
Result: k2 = 0.92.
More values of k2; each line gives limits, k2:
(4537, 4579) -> 0.96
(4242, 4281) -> 0.93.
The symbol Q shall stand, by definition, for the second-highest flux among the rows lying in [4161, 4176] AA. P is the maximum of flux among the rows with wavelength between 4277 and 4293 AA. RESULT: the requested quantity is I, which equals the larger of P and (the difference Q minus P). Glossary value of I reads 13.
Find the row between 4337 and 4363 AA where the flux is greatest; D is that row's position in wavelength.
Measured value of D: 4357.70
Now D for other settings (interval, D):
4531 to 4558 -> 4556.77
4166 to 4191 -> 4169.24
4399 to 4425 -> 4420.36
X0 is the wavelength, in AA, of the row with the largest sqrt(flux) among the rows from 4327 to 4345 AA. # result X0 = 4335.68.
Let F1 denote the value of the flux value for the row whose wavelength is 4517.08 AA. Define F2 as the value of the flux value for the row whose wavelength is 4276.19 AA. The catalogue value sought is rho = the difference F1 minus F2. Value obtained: 6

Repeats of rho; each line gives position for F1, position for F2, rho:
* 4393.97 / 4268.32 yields 3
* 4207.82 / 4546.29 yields -1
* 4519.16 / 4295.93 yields 5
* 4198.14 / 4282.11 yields -1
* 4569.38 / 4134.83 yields 7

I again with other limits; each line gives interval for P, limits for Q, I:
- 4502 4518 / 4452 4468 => 17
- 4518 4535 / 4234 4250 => 17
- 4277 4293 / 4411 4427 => 13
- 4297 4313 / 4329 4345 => 8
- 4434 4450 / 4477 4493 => 15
